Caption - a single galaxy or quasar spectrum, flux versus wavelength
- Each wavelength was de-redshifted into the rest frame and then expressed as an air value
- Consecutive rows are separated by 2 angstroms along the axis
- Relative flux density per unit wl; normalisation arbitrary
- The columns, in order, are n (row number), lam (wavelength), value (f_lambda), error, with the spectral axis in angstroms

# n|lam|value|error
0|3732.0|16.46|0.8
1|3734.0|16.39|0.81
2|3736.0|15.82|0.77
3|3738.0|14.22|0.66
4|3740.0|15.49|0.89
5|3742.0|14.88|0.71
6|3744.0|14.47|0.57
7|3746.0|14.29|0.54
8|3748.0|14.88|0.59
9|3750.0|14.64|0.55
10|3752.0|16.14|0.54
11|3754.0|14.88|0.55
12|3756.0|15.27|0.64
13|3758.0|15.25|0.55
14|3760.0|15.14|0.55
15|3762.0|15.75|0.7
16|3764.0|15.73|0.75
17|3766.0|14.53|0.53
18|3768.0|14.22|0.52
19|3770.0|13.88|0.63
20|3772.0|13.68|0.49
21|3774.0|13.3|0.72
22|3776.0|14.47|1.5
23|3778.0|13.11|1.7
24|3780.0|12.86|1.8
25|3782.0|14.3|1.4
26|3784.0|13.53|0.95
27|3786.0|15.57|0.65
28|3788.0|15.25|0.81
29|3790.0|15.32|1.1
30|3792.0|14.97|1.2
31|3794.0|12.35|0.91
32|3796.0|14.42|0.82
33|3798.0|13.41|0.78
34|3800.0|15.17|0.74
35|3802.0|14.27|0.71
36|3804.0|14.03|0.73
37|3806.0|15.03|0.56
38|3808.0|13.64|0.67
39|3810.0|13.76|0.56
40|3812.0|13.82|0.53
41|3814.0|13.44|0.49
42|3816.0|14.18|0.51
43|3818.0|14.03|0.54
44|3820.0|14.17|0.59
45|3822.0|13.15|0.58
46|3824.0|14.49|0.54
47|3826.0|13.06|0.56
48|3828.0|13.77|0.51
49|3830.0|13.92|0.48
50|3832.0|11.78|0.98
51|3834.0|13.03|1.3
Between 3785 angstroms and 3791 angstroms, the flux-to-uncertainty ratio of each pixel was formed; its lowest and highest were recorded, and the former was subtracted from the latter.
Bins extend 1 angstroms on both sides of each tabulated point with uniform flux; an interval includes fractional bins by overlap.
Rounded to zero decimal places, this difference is 10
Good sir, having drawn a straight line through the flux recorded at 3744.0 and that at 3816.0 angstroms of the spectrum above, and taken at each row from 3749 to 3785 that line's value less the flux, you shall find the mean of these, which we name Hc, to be -0.10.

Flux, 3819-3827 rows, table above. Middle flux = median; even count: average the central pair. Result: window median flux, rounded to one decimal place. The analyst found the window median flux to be 13.7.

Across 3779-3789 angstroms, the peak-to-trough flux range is 2.7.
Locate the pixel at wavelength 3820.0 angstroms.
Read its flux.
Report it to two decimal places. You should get 14.17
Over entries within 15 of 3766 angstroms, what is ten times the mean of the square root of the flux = 38.1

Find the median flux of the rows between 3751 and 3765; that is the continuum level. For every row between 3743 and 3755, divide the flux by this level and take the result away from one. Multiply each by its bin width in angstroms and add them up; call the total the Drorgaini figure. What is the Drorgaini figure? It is 0.3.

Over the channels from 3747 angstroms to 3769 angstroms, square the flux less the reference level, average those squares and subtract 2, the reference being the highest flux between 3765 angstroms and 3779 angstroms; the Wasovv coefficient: -1.34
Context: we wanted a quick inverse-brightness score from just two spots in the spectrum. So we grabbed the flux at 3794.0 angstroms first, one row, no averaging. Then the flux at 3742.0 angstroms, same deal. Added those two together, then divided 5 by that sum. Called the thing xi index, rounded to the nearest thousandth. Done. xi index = 0.184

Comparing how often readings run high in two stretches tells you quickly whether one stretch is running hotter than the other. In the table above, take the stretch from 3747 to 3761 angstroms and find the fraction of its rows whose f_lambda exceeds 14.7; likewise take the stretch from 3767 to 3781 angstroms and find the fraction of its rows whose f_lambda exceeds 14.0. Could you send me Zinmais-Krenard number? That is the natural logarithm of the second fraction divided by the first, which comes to -1.1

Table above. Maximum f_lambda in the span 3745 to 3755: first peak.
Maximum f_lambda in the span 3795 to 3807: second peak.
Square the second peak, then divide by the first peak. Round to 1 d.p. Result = 14.3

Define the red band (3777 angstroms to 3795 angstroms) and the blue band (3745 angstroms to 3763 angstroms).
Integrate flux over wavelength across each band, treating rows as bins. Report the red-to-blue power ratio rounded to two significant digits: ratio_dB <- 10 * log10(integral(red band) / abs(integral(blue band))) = -0.30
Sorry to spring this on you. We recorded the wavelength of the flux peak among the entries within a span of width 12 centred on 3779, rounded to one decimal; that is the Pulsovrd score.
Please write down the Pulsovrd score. 3776.0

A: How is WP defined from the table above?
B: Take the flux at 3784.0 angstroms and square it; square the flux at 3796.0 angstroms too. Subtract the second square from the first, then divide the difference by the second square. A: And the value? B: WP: -0.12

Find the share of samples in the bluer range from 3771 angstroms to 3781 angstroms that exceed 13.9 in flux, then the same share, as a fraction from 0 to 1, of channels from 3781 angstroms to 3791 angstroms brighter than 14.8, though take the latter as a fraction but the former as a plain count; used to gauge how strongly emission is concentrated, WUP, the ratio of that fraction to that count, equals 0.60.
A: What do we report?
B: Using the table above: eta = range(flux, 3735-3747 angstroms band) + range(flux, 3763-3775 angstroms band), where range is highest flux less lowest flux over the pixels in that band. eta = 4.0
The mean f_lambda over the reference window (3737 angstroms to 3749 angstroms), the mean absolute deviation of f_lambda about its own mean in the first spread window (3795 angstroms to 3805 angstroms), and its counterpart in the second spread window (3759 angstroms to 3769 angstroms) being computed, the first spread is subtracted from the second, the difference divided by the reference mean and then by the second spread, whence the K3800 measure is 0.015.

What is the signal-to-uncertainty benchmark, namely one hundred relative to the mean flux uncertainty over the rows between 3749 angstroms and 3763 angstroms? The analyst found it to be 172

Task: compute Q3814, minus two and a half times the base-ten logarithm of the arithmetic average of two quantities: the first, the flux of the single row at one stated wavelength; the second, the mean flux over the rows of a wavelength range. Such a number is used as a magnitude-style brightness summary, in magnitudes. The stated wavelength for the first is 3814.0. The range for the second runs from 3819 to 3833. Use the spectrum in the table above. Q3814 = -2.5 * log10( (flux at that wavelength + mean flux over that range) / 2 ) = -2.82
